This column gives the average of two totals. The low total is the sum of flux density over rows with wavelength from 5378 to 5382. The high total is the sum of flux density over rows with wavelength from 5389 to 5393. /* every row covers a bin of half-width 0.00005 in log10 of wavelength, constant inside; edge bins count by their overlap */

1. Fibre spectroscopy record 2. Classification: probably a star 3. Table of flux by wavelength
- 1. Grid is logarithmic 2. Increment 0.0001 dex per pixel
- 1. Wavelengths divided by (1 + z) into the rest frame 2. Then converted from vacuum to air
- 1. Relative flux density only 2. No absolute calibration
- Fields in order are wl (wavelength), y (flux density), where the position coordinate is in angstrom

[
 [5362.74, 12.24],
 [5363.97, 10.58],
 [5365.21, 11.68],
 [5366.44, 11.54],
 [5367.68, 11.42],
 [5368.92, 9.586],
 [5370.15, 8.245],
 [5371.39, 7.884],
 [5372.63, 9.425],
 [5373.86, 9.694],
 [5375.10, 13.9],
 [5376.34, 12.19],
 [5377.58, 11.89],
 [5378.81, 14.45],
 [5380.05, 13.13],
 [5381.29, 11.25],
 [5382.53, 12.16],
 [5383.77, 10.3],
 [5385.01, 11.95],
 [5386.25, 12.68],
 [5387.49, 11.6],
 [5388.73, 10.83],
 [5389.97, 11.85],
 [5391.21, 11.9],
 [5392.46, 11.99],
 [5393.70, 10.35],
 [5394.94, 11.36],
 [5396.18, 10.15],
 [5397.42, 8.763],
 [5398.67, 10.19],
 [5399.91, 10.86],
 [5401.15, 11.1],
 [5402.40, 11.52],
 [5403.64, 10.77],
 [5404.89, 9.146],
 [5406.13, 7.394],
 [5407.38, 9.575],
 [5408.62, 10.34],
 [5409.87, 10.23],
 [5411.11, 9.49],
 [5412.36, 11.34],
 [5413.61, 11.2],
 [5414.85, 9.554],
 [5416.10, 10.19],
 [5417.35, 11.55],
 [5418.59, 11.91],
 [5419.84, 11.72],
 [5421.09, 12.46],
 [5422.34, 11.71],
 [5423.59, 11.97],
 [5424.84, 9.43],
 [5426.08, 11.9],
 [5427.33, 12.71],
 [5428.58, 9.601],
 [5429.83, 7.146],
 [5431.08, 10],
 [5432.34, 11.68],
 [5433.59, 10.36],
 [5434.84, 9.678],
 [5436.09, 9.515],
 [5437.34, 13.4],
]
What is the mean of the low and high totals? 37.3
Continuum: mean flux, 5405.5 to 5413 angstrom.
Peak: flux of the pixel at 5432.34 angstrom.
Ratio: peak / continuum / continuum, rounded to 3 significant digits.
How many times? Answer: 0.123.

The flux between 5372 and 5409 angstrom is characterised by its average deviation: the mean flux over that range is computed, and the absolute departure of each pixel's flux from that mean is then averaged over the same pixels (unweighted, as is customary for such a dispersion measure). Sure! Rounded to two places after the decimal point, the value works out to 1.17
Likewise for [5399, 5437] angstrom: 1.09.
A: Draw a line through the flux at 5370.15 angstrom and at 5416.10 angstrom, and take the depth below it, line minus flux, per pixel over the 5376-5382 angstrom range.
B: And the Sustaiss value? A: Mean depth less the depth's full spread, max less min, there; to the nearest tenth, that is -7.3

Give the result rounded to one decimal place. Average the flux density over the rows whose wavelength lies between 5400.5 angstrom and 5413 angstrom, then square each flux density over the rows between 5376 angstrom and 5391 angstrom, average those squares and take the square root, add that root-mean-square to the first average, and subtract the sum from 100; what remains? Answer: 77.8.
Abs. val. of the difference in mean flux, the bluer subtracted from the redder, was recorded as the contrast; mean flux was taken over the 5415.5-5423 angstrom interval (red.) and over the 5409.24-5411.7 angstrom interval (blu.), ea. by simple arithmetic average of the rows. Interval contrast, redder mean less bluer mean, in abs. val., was 1.7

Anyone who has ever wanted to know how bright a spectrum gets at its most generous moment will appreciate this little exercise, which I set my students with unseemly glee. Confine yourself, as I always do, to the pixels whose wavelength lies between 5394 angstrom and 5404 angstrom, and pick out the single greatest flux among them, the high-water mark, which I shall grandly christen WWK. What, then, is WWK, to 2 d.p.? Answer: 11.52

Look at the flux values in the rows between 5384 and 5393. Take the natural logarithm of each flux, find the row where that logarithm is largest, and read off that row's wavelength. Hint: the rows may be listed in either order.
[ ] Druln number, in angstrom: 5386.25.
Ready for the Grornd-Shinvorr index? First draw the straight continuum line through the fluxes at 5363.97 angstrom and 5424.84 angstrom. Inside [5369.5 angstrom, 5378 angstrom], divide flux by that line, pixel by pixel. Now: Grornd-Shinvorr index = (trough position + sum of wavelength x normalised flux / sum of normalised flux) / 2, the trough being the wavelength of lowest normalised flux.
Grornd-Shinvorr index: 5372.8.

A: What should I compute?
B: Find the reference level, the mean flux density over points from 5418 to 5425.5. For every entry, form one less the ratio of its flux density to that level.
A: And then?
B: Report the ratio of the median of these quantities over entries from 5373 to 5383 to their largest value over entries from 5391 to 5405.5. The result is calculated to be -0.23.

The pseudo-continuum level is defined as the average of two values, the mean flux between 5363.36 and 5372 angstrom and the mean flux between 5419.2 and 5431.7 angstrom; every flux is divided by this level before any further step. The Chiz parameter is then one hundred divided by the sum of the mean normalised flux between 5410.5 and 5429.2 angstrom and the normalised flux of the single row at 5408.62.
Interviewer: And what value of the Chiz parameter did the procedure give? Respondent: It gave 48.9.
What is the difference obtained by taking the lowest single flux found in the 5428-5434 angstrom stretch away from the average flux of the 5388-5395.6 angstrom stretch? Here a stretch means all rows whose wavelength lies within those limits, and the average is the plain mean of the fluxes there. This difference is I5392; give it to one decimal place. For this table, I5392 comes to 4.2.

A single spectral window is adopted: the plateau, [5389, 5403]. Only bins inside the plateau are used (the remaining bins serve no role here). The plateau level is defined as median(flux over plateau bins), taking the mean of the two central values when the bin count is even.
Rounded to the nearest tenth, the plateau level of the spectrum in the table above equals 11.1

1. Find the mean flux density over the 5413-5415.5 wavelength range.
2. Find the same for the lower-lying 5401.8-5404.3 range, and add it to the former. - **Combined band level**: 21.5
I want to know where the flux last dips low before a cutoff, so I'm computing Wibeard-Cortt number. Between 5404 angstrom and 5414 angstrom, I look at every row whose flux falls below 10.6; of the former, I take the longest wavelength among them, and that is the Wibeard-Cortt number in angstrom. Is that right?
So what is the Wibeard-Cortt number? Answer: 5411.11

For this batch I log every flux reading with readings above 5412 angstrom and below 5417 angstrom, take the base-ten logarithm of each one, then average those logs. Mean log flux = 1.02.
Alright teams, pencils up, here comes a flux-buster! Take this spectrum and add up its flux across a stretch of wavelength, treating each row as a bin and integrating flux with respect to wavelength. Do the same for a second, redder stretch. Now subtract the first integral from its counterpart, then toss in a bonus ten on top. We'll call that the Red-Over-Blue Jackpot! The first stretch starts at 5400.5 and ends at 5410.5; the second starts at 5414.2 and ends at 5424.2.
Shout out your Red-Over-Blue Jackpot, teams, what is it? 24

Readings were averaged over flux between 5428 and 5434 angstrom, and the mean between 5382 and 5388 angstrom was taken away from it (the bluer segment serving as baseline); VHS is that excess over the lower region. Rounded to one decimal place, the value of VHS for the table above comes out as -2.0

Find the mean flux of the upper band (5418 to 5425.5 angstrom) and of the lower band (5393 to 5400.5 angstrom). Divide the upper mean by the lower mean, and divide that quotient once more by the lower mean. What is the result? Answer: 0.109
